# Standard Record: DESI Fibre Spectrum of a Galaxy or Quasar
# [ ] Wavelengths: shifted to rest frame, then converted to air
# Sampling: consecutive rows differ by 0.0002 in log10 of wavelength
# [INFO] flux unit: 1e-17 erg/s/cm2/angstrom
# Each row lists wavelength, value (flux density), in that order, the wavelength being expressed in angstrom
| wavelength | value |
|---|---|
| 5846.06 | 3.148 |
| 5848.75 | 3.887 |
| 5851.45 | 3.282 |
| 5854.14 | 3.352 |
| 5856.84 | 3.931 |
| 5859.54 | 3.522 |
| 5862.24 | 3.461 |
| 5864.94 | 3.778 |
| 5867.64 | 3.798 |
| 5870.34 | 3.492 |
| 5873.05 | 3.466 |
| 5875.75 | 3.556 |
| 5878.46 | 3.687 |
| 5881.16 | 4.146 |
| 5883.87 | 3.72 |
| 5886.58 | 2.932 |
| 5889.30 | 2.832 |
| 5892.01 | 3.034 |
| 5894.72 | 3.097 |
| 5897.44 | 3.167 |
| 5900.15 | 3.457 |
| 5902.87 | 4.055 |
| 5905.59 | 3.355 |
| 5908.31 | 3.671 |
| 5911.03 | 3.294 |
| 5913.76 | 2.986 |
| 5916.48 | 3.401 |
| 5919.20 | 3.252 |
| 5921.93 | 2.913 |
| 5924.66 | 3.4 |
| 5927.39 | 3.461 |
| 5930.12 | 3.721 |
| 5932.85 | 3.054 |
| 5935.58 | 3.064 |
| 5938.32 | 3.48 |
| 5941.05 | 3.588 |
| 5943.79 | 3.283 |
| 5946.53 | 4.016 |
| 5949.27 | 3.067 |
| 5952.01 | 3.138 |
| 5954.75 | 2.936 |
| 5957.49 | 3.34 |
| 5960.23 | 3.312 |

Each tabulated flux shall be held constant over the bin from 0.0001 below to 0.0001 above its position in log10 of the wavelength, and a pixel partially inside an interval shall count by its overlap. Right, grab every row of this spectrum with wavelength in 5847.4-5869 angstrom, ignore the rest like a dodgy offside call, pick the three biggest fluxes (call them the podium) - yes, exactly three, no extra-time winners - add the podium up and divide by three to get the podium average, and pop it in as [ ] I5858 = 3.87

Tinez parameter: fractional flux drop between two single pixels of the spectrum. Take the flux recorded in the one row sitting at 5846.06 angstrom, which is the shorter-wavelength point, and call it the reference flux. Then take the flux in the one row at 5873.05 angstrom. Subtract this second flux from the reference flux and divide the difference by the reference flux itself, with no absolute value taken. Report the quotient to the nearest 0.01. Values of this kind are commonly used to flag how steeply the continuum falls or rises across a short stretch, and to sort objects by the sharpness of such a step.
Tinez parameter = -0.10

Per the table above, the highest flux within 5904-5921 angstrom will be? 3.671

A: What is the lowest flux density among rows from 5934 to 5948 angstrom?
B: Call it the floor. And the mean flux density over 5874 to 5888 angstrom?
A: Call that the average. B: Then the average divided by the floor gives 1.18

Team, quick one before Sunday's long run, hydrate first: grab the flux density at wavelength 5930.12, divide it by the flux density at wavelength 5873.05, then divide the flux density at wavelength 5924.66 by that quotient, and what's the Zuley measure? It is 3.2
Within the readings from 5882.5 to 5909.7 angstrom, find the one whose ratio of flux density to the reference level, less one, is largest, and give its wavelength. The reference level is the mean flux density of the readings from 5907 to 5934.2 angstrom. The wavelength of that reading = 5902.87 angstrom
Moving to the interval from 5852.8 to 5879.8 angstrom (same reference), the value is 5856.84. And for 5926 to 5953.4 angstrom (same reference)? 5946.53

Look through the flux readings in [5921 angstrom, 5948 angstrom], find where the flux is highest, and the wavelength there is 5946.53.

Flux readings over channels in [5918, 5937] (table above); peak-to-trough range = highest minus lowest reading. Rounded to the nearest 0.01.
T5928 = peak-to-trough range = 0.81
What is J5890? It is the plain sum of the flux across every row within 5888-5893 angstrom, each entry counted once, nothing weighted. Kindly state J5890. 6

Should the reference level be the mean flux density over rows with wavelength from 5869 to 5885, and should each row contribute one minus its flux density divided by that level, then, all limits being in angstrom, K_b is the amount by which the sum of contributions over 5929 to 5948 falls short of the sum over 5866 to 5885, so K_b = -0.5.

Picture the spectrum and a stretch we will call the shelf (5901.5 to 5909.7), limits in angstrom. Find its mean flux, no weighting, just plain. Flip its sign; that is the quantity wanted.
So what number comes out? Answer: -3.69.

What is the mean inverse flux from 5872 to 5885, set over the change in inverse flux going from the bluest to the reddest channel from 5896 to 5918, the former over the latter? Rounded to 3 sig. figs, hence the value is -12.4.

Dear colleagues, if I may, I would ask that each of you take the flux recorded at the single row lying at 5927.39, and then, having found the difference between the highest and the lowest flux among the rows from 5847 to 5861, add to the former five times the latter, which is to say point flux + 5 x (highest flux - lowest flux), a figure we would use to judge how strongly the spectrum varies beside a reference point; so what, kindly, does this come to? 6.7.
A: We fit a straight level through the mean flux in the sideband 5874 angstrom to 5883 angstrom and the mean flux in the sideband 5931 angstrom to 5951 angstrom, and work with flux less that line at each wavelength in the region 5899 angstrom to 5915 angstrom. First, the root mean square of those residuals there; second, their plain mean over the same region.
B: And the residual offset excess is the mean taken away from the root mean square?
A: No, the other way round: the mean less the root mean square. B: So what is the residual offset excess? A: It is -0.5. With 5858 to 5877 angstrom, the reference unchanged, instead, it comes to -0.6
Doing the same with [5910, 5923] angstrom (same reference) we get -0.8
